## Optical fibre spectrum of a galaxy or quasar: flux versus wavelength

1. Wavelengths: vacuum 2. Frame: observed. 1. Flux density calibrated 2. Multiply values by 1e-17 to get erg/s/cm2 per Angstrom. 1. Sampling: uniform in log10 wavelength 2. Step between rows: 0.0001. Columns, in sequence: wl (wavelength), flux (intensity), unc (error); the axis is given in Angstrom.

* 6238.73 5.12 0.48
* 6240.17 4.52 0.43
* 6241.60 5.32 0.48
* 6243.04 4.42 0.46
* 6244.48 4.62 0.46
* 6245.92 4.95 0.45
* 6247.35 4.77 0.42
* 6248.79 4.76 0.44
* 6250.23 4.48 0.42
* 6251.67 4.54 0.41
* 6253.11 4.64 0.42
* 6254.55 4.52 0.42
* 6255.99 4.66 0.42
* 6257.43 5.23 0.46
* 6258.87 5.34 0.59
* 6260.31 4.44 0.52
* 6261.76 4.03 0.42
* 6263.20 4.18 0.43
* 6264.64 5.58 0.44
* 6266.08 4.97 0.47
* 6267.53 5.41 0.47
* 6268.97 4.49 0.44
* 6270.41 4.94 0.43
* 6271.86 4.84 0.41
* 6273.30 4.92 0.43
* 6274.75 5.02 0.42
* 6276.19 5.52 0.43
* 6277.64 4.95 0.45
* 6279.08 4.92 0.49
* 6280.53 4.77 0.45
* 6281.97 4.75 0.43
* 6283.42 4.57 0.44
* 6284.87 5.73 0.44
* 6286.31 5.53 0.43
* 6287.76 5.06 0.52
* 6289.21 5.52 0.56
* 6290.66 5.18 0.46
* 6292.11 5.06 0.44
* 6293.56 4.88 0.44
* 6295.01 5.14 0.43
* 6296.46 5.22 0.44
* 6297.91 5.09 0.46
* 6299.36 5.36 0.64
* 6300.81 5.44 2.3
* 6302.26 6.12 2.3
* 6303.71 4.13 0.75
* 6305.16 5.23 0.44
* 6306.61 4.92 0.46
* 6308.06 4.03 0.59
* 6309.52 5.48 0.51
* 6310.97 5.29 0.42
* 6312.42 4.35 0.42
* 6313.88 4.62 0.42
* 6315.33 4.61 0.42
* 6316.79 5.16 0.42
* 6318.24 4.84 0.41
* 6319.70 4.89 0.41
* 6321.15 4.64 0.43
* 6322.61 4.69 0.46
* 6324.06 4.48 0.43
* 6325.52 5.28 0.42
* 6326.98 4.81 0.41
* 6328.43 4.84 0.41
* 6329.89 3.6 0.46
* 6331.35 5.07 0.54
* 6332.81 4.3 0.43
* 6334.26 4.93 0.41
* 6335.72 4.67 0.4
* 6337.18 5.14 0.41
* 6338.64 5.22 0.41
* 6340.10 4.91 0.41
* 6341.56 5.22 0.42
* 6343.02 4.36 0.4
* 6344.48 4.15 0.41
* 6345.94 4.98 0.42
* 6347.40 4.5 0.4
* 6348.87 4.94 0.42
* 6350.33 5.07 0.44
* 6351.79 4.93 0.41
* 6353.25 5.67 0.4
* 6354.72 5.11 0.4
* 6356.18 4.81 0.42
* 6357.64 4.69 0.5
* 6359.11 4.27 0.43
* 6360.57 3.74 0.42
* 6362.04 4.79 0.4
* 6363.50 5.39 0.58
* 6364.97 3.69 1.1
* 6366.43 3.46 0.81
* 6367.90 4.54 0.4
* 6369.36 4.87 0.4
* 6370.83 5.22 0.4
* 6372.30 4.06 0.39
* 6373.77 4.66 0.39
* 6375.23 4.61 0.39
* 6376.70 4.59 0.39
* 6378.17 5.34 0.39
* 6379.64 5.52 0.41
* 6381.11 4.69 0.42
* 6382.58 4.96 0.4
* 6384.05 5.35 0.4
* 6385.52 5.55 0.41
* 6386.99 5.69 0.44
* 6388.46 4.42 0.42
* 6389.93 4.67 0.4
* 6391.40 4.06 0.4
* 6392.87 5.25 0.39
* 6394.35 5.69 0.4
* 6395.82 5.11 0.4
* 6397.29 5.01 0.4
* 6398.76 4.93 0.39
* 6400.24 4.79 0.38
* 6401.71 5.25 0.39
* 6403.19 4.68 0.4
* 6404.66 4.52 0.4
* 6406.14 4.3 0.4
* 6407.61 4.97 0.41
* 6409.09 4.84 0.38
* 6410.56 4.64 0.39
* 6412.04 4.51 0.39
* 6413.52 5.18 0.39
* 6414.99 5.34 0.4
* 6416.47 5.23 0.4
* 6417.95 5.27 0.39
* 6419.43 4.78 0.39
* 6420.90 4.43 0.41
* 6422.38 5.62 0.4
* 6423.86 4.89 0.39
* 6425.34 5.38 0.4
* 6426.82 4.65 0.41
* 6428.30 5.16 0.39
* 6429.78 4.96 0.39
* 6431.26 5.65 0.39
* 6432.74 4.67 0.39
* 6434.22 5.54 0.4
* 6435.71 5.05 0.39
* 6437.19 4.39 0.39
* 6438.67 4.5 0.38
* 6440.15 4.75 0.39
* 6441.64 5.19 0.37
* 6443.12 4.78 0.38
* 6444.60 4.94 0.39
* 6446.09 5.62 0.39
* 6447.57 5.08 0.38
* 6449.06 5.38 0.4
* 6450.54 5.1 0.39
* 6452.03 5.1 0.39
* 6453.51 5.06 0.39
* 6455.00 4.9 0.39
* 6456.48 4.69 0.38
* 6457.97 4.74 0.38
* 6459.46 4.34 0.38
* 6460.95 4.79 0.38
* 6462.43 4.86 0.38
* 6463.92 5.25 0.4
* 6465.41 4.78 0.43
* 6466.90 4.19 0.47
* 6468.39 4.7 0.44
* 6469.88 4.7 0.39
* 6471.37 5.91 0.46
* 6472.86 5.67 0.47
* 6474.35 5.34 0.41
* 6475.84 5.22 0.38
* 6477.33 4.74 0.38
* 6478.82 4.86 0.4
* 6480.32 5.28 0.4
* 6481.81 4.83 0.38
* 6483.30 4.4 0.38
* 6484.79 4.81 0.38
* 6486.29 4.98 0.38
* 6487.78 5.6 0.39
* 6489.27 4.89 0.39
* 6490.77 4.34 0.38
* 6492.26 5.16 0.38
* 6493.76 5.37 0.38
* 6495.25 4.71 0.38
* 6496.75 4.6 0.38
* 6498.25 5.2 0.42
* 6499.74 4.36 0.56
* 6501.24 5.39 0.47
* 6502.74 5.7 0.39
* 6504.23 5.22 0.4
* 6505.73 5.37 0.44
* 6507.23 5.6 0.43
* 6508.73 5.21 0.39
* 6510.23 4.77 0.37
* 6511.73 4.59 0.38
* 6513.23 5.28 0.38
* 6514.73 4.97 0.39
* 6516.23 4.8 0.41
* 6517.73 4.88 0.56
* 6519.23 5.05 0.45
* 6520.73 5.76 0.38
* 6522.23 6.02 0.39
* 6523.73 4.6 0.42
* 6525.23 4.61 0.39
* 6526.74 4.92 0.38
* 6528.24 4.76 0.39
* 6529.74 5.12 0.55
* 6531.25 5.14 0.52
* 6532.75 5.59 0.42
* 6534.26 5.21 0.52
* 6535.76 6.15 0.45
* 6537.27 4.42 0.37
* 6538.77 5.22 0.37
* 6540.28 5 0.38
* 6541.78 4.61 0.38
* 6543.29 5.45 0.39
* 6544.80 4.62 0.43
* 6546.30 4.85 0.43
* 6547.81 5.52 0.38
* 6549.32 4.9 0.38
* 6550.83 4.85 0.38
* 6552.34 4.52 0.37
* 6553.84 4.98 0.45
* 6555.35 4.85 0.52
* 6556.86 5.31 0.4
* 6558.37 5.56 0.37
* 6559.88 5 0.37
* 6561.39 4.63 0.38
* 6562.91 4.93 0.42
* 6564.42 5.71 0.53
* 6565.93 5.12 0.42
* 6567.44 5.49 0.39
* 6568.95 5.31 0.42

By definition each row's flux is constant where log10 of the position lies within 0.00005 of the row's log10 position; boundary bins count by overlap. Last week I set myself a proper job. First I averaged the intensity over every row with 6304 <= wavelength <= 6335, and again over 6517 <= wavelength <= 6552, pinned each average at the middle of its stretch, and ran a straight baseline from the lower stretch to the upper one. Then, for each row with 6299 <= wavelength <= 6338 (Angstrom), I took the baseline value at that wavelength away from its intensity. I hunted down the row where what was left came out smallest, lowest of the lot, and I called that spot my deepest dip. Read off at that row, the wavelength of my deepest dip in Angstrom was 6329.89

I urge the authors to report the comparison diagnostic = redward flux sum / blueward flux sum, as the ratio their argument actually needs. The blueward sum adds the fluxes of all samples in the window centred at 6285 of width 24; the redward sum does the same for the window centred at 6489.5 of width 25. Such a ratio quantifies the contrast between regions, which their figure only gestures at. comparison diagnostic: 0.96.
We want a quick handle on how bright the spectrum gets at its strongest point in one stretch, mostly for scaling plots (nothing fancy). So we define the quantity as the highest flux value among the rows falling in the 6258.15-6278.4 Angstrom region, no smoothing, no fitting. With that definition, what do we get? 5.58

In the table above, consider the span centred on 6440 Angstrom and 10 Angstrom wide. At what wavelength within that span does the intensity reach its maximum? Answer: 6441.64 Angstrom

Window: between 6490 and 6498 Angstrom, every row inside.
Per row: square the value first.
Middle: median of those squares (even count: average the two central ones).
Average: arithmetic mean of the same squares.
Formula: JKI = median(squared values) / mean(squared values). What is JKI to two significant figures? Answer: 0.94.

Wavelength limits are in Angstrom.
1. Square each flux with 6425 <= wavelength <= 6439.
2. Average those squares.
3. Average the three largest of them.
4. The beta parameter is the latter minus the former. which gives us 5.4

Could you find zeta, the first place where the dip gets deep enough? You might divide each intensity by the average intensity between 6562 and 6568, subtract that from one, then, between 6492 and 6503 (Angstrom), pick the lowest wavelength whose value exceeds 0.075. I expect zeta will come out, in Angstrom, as 6495.25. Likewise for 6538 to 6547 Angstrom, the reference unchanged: 6541.78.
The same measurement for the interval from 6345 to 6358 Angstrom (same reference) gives 6347.40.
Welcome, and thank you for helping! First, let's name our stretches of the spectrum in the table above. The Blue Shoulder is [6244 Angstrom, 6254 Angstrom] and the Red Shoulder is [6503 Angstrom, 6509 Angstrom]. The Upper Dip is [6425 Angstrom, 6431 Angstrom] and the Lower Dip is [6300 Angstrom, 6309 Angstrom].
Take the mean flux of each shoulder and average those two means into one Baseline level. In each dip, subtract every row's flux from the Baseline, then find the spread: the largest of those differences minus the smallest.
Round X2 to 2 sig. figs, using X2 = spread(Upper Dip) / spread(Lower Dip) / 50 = 0.0070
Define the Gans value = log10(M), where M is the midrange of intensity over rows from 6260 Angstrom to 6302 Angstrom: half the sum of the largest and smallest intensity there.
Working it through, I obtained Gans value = 0.688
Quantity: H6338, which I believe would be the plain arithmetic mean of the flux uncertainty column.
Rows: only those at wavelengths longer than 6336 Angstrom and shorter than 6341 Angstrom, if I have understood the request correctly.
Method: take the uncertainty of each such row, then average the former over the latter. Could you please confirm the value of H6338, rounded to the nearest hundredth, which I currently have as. 0.41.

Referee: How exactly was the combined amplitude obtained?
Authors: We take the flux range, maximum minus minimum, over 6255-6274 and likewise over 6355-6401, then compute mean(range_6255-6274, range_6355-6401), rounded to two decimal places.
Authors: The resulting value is 1.89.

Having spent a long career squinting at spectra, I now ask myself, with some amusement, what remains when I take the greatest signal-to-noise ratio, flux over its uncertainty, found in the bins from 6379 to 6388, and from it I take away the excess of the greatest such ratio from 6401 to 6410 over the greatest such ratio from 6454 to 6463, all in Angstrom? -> 12.9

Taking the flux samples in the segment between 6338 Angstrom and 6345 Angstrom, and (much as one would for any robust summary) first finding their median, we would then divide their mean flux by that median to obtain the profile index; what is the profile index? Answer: 0.97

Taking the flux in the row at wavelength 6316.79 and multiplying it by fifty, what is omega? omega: 258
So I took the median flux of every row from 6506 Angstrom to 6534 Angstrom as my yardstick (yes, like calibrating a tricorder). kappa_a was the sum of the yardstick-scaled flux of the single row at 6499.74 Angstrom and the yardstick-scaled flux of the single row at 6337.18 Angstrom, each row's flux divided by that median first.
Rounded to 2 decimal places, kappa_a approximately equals 1.90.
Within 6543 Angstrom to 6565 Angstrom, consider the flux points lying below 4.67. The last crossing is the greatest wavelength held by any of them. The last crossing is 6561.39 Angstrom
